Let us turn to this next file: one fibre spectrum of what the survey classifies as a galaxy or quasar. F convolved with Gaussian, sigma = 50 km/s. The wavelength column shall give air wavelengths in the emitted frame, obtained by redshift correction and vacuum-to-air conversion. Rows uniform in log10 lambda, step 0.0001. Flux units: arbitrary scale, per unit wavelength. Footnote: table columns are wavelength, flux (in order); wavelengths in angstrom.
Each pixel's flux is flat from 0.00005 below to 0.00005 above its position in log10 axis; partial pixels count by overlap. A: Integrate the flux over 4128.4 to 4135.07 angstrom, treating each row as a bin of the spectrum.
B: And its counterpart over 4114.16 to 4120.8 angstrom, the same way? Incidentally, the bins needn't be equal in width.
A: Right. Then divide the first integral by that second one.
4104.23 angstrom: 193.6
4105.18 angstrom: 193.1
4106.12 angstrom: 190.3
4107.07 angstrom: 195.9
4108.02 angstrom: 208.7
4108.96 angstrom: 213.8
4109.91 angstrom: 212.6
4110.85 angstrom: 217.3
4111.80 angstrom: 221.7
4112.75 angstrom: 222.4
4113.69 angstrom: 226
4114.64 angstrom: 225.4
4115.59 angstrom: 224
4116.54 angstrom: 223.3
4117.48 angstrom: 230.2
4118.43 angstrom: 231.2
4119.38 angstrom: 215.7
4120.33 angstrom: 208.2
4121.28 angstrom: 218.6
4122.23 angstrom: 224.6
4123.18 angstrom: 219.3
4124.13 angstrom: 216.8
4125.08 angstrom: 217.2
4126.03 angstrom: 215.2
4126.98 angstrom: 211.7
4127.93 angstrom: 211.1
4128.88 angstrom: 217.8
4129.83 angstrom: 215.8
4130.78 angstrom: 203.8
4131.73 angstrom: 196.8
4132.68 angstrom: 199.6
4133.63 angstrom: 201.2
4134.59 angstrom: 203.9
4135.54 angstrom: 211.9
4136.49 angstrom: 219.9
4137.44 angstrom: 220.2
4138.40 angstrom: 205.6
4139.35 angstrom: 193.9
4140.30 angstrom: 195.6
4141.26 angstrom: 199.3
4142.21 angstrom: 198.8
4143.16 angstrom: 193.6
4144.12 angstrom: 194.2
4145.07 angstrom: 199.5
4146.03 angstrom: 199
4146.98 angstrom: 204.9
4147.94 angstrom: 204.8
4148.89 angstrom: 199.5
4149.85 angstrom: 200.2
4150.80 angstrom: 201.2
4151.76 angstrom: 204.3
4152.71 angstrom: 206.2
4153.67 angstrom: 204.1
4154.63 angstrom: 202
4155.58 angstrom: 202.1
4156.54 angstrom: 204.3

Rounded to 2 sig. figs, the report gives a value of 0.93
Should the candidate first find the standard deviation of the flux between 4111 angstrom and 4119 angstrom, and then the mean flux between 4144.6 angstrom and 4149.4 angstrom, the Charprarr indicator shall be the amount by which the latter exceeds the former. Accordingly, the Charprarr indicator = 198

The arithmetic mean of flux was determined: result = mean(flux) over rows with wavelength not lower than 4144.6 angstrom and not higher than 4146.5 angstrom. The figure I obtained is 199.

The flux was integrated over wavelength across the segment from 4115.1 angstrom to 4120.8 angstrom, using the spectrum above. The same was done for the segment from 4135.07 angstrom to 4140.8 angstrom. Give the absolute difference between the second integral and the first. 75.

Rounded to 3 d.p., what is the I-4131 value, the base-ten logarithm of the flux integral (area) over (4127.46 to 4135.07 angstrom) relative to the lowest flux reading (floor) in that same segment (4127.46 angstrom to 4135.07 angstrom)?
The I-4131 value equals 0.902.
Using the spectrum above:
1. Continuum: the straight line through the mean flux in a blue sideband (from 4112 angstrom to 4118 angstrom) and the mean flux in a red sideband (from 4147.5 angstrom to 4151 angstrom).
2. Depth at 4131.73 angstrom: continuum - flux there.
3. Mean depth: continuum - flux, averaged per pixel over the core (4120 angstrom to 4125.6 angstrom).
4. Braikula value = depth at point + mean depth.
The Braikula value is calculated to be 19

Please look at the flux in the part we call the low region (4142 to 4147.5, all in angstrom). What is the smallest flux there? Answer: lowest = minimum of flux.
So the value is 193.6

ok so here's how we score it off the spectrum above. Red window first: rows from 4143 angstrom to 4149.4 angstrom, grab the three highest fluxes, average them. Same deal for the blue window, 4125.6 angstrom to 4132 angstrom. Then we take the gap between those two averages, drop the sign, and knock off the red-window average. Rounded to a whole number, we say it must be -190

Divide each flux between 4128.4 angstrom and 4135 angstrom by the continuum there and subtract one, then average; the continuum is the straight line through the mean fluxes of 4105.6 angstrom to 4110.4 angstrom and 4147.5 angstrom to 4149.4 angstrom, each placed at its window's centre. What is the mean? 0.01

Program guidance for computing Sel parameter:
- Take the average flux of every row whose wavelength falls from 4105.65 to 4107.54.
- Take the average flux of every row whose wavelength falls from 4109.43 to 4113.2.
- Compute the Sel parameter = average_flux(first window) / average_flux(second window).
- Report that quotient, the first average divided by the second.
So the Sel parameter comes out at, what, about 0.88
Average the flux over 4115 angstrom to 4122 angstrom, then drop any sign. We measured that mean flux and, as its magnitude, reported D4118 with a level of 222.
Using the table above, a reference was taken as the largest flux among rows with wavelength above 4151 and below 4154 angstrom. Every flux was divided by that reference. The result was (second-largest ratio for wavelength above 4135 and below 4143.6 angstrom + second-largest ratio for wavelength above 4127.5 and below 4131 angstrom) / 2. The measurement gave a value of 1.056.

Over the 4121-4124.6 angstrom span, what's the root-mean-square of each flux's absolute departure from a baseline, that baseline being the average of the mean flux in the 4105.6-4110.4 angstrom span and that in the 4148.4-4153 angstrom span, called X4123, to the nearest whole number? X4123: 17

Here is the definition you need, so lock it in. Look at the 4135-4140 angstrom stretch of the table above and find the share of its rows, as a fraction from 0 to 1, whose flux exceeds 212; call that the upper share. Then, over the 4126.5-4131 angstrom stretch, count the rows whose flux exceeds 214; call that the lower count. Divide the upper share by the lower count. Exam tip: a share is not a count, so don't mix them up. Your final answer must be 0.20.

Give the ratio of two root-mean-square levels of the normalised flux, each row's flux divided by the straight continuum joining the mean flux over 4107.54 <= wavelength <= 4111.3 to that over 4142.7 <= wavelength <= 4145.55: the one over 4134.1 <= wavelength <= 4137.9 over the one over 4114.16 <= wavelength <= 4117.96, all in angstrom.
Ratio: 1.00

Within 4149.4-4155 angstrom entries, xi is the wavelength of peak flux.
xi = 4152.71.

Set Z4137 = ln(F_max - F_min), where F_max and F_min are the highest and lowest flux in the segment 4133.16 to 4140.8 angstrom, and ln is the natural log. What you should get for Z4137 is 3.3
